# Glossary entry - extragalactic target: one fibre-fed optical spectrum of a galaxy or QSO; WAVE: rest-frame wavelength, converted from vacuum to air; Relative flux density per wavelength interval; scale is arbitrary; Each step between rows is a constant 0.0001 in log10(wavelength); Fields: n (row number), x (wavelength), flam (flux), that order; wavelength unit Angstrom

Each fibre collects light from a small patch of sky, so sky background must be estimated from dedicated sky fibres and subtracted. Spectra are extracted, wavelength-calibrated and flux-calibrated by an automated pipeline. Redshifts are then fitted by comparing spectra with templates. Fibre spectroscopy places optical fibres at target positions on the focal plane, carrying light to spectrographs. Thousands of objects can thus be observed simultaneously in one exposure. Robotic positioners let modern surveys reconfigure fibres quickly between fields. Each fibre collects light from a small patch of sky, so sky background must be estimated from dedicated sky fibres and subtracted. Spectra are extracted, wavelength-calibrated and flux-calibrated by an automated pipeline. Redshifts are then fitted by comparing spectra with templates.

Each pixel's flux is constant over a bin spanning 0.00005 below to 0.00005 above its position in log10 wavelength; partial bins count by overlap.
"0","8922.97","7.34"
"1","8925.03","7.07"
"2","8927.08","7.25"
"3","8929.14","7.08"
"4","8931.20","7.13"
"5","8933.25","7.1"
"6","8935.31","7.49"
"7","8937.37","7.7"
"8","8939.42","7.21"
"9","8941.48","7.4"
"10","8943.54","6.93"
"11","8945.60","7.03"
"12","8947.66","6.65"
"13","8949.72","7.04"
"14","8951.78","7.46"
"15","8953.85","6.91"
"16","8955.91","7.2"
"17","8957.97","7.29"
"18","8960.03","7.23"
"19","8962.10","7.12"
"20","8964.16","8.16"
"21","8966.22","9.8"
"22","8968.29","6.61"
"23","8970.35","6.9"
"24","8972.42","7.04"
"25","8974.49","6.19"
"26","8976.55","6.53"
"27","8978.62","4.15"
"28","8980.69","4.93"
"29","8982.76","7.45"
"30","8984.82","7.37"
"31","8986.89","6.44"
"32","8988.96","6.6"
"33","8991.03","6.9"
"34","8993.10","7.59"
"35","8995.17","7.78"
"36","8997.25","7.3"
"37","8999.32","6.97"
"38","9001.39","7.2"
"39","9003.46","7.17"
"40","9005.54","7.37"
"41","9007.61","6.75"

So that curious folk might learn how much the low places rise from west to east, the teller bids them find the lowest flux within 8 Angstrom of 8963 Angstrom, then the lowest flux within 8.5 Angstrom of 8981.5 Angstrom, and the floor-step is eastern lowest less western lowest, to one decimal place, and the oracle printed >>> -2.5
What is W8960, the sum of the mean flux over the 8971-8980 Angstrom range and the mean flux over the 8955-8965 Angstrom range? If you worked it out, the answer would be 13.4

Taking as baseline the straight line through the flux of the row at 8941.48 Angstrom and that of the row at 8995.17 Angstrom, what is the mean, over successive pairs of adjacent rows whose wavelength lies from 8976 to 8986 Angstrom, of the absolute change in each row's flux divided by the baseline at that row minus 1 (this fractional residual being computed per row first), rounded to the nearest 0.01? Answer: 0.19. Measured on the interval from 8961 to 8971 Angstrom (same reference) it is 0.20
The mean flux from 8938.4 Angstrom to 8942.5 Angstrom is 7.3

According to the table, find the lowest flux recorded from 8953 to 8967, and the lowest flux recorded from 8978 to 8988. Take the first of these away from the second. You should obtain -2.8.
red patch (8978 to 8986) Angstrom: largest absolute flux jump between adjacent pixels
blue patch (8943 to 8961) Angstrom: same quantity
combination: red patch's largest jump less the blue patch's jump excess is 2.0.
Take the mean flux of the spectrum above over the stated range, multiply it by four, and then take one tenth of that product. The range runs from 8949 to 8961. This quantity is 2.88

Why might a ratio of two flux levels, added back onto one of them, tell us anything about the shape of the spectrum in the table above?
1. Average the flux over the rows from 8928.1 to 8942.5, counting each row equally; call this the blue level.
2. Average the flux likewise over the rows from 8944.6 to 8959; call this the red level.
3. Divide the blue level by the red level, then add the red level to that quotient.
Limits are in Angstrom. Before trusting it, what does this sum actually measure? 8.11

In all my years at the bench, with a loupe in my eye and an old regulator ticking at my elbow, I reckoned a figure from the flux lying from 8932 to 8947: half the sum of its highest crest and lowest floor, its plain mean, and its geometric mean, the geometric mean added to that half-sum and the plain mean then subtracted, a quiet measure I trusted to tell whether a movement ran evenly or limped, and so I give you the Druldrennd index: 7.3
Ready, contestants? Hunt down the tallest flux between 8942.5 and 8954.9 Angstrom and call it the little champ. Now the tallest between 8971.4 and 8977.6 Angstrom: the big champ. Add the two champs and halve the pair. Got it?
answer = 7.25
